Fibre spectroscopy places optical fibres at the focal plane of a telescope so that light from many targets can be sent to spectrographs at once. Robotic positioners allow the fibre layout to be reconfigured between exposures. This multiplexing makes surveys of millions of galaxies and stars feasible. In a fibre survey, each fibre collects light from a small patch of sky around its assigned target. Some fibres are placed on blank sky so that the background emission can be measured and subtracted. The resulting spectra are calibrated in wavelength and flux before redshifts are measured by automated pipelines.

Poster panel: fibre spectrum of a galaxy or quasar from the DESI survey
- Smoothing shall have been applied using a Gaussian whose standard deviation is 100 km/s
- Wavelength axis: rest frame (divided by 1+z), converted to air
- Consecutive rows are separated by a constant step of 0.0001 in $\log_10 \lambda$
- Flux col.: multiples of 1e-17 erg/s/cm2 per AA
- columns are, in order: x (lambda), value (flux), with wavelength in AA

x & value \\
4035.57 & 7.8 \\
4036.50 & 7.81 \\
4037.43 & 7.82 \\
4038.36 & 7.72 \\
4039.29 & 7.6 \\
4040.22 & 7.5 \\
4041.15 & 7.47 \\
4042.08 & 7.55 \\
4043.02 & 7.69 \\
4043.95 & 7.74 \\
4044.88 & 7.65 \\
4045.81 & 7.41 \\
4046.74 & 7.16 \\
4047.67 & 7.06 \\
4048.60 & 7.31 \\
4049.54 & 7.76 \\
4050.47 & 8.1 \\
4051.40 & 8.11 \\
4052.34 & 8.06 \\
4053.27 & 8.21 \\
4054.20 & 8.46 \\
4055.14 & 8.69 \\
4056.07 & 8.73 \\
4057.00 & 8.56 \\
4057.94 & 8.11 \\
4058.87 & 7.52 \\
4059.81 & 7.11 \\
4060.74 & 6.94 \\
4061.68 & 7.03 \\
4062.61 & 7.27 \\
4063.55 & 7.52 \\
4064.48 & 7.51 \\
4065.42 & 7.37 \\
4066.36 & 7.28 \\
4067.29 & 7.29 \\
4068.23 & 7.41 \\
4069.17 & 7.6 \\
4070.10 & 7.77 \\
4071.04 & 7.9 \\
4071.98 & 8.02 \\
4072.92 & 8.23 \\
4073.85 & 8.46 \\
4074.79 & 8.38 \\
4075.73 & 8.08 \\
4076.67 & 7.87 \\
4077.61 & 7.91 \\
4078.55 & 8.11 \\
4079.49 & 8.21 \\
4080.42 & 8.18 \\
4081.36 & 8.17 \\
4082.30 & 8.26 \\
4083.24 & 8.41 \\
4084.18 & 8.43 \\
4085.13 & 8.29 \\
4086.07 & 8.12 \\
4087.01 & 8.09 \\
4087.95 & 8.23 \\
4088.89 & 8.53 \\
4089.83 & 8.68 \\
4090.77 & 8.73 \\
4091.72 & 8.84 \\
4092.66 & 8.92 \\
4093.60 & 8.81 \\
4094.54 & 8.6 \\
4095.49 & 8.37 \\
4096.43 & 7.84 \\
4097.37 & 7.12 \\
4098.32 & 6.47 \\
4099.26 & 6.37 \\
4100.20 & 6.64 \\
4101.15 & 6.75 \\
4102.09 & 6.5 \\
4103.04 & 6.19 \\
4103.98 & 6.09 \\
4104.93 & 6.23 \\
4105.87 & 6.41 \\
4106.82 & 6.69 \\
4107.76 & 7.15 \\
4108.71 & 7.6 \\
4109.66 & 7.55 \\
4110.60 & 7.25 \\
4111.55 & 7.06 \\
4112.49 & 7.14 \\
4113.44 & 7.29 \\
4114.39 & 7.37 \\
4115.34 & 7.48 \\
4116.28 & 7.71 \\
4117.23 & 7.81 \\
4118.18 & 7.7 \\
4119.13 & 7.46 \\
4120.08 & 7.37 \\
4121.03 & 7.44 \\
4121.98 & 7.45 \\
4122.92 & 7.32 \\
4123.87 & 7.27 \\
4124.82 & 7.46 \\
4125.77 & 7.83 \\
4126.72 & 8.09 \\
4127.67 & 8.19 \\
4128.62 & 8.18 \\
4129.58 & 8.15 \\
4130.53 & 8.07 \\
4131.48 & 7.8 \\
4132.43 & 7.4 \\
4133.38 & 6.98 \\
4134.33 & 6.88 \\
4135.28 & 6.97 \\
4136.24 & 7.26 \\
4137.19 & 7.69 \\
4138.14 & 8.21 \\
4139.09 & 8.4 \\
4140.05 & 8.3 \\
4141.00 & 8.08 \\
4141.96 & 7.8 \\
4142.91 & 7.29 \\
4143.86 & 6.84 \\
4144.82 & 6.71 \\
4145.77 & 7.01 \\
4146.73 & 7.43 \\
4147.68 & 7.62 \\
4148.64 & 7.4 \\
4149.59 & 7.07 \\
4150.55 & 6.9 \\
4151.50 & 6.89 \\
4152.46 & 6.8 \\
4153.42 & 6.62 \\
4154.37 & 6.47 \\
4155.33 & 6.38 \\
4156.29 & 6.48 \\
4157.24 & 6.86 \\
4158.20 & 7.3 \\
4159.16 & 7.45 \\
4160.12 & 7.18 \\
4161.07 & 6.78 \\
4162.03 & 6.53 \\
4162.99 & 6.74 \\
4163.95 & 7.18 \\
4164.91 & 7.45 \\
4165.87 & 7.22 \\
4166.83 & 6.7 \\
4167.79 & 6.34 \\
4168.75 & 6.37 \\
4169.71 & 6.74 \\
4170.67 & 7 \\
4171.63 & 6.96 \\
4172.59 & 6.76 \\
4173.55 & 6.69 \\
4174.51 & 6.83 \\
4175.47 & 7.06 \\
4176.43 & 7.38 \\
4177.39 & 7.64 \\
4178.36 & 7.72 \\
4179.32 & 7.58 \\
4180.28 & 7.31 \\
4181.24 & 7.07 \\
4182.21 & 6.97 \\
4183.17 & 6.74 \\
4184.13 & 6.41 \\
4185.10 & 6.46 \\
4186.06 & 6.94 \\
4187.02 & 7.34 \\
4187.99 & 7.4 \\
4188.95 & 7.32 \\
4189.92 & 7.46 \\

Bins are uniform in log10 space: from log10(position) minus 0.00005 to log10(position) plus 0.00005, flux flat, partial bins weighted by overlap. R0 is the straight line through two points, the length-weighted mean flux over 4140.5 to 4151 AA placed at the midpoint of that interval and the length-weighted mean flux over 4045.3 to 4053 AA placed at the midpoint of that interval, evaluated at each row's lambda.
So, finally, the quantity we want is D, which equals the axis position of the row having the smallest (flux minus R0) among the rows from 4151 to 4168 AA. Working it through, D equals 4155.33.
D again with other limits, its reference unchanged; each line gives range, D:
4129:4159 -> 4155.33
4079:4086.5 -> 4086.07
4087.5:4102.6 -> 4099.26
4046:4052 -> 4047.67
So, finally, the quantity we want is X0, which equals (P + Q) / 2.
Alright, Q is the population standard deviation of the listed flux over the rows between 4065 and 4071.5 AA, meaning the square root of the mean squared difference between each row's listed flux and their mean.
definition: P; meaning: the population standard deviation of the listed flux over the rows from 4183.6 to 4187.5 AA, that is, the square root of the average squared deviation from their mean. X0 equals 0.30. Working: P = 0.38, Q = 0.23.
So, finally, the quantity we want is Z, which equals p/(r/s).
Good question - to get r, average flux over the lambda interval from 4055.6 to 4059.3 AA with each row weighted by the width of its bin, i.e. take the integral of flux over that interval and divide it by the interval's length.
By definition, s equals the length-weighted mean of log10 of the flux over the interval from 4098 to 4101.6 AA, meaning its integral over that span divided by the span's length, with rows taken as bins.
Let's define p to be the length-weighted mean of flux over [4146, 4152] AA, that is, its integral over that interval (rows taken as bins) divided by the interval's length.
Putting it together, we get 0.71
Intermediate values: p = 7.2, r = 8.3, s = 0.8172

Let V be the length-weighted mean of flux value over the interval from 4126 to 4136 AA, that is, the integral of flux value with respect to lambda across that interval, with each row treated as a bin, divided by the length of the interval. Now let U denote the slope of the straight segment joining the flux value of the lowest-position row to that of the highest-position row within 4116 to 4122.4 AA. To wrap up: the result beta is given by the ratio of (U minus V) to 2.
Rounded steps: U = -0.05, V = 7.66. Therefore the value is -3.85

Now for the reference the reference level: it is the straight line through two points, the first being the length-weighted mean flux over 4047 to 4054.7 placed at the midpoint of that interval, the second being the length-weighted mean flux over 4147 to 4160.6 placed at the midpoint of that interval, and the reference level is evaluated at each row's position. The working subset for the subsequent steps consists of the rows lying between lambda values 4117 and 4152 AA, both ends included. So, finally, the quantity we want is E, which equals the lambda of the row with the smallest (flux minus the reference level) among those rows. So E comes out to 4144.82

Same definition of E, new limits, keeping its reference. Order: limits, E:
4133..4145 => 4144.82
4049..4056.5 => 4049.54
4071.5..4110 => 4103.98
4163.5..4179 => 4167.79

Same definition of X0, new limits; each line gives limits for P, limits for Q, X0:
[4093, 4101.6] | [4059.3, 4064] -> 0.56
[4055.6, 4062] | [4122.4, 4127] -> 0.51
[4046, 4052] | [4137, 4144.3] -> 0.47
